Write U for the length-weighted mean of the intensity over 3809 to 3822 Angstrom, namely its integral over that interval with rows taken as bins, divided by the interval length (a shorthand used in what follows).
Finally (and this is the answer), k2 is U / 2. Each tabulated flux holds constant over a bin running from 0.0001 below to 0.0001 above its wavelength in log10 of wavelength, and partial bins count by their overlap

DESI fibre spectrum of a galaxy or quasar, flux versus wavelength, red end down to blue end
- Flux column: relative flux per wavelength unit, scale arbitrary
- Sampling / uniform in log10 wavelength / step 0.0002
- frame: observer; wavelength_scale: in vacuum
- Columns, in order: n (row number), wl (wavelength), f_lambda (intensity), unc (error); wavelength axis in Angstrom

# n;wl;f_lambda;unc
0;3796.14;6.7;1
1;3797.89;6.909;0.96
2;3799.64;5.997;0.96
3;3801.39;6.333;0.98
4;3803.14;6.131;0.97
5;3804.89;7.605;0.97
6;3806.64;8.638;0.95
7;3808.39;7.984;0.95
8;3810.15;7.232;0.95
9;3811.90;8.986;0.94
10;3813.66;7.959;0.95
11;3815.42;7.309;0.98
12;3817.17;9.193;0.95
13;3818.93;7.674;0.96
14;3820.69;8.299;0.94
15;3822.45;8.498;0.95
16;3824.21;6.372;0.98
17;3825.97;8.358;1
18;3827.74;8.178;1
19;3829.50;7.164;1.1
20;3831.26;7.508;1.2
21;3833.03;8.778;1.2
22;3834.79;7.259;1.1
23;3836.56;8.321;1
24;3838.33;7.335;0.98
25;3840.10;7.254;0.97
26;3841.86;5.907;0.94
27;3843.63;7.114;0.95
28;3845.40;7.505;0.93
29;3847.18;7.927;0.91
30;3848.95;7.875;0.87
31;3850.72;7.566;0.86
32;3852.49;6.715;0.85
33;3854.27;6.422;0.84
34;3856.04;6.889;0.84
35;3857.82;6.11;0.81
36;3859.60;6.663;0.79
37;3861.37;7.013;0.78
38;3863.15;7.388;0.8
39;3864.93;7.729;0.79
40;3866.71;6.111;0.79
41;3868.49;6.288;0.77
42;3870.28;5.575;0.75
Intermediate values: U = 8.1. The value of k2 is 4.05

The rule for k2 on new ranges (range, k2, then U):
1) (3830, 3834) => 4.02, 8.0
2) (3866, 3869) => 3.10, 6.2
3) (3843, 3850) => 3.81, 7.6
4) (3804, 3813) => 4.04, 8.1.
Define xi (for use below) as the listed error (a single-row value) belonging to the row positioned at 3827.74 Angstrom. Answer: 1.00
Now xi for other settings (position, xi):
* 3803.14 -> 0.97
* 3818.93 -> 0.96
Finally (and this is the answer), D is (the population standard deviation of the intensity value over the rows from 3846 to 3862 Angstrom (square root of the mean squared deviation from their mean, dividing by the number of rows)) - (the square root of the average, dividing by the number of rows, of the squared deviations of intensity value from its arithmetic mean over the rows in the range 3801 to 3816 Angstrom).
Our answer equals -0.29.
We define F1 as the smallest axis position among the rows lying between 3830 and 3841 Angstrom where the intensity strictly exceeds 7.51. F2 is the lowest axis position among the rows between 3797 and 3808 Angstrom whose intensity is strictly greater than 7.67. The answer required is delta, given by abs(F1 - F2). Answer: 26.4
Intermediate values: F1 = 3833.03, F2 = 3806.64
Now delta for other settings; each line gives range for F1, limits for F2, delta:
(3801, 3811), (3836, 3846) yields 31.7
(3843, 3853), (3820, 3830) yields 26.5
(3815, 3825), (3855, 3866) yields 47.8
